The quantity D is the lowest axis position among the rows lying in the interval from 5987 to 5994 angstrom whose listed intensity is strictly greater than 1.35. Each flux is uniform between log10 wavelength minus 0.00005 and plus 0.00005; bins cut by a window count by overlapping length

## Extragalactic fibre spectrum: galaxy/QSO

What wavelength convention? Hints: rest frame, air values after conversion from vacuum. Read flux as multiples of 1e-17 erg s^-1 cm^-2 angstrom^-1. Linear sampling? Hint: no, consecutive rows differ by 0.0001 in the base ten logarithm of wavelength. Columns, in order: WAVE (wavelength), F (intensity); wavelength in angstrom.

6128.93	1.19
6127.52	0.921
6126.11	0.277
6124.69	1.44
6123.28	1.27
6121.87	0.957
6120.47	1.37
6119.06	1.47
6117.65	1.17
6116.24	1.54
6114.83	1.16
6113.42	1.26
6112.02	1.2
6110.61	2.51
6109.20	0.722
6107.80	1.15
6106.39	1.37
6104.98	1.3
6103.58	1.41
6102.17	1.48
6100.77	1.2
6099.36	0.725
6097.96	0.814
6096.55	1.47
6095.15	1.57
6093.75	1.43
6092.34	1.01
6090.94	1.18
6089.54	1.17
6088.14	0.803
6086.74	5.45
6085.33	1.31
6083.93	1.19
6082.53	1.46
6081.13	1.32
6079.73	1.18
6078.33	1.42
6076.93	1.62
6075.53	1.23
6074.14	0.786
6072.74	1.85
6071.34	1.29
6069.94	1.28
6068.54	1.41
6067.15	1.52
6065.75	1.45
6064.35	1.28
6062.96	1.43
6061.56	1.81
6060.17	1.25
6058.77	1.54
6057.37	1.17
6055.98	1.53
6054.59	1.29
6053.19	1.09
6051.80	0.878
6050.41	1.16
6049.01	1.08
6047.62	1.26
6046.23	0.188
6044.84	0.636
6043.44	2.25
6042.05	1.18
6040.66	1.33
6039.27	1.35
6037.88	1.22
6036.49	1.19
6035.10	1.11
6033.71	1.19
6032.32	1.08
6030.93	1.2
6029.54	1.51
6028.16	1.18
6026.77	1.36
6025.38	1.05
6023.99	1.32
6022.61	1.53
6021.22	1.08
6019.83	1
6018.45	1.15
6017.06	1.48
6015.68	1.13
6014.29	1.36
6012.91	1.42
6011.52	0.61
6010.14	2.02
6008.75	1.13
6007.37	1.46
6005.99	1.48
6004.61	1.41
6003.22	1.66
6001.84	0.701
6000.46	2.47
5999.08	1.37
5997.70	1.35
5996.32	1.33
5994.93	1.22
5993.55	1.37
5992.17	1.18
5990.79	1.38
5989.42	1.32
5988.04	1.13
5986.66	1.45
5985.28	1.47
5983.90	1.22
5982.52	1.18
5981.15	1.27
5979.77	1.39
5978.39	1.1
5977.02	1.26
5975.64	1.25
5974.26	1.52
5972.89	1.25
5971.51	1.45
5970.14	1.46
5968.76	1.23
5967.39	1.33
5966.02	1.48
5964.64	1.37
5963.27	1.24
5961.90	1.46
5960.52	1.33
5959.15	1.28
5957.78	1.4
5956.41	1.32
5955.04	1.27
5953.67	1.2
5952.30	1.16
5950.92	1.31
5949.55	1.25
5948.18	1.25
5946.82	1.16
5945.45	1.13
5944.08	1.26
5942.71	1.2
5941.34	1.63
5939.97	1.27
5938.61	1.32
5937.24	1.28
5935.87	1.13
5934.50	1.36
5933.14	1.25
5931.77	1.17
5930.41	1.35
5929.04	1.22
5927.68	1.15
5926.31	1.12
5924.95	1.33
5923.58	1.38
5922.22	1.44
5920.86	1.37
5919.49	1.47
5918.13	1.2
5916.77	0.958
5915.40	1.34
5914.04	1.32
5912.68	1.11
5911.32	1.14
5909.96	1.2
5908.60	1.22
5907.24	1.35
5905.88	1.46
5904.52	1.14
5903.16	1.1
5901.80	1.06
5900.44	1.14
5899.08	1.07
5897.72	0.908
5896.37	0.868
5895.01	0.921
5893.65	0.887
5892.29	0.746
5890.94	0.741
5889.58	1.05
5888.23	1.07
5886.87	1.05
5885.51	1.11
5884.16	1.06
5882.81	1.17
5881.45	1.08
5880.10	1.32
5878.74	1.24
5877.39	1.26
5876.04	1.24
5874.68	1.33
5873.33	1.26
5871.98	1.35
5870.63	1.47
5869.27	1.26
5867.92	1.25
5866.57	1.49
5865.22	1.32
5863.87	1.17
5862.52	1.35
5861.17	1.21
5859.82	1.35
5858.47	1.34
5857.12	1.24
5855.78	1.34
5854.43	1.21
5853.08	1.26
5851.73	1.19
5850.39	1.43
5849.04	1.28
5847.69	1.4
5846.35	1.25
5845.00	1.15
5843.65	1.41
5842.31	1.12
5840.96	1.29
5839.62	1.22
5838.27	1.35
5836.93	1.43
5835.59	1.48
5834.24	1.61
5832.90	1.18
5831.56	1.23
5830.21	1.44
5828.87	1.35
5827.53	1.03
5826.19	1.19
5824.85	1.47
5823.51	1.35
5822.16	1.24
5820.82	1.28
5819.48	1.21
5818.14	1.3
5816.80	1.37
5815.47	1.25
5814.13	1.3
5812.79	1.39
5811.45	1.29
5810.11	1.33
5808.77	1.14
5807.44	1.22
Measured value 5990.79 angstrom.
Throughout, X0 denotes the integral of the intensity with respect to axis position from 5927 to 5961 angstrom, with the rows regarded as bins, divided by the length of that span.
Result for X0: 1.27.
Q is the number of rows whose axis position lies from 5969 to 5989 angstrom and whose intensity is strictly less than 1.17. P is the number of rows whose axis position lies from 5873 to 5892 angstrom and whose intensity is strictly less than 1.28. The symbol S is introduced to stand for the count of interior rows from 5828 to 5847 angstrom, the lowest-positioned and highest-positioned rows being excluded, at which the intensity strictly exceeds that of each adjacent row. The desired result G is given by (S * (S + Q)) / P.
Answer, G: 2.0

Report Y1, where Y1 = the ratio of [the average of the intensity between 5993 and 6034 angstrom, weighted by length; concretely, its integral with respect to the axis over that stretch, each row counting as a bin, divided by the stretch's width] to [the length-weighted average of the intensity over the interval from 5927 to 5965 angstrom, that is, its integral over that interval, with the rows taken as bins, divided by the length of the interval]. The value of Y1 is 1.04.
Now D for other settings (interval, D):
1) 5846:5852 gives 5847.69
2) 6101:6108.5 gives 6102.17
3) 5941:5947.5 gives 5941.34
